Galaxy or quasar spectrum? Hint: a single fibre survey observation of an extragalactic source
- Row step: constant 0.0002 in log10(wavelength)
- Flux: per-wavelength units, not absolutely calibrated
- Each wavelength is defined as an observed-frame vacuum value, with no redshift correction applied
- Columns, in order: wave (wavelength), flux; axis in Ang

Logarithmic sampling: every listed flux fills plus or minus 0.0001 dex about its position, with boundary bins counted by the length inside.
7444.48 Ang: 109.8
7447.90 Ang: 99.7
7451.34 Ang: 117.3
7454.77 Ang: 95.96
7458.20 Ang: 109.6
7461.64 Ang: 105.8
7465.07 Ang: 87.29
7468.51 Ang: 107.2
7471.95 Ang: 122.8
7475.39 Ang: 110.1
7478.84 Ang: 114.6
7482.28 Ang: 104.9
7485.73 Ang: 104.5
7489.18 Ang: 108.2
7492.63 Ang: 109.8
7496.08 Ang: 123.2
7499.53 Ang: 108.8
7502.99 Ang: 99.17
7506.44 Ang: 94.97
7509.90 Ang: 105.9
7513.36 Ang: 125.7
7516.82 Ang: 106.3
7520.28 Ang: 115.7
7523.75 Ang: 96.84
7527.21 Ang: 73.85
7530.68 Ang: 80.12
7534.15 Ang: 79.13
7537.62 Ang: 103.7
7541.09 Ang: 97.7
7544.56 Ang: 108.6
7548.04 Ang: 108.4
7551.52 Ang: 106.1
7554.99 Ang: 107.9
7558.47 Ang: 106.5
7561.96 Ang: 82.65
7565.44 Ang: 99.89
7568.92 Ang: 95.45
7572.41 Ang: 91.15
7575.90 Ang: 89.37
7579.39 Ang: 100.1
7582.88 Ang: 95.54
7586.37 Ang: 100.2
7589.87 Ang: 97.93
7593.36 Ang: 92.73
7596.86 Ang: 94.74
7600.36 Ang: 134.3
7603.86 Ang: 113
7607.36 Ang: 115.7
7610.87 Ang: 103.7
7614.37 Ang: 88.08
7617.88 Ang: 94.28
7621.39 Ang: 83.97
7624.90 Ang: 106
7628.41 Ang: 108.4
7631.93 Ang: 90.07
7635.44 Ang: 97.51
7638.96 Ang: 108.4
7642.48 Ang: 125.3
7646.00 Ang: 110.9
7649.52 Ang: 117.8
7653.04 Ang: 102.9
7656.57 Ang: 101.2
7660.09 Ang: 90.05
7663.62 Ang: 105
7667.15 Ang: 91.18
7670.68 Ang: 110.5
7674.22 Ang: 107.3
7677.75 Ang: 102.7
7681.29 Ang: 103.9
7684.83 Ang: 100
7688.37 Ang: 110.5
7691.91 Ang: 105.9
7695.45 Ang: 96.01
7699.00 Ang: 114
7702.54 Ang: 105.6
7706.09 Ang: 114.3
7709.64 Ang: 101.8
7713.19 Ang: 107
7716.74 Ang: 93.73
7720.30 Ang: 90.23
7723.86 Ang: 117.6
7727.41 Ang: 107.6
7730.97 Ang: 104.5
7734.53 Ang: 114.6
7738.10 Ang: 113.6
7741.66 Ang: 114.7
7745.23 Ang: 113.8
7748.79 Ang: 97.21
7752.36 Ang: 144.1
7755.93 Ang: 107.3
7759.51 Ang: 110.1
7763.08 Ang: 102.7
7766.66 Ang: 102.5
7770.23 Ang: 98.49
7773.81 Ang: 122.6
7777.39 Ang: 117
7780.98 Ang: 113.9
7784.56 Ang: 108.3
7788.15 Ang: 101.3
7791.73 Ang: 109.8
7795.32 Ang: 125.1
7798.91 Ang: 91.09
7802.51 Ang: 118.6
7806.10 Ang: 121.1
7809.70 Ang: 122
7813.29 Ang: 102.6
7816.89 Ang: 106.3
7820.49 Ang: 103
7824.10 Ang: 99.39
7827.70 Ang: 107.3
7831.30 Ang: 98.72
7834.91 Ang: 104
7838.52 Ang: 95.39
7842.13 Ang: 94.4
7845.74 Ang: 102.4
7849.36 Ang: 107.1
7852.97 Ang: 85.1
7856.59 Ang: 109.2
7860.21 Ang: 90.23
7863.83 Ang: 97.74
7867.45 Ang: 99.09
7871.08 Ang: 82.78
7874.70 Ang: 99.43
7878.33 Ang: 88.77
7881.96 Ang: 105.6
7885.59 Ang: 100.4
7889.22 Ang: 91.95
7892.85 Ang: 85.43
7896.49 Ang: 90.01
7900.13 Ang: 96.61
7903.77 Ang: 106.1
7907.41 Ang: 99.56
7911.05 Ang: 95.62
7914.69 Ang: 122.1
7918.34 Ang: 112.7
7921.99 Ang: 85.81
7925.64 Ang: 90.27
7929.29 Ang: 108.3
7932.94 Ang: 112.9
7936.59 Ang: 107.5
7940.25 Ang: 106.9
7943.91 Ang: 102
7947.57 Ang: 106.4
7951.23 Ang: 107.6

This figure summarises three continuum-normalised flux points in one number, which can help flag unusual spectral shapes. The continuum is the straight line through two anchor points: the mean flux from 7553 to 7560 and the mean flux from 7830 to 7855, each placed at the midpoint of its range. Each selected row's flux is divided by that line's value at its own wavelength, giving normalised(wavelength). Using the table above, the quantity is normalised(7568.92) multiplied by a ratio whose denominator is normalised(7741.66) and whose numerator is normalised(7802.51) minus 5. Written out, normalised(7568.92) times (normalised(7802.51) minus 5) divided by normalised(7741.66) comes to -3.0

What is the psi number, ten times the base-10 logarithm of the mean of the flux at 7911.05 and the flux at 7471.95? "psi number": 20.4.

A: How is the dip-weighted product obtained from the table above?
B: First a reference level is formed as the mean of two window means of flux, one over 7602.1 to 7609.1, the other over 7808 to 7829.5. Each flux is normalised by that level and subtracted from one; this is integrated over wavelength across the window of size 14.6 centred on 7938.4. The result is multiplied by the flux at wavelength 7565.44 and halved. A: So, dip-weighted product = 21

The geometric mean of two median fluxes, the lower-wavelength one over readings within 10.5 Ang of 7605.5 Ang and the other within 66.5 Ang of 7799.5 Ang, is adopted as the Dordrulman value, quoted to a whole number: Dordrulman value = 108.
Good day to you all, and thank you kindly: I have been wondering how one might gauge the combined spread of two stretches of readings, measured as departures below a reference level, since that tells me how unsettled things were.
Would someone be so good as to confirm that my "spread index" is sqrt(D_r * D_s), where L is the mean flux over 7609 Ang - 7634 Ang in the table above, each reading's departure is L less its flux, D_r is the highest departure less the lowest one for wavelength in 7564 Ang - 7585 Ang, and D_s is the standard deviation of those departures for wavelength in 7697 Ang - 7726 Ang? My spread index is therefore 10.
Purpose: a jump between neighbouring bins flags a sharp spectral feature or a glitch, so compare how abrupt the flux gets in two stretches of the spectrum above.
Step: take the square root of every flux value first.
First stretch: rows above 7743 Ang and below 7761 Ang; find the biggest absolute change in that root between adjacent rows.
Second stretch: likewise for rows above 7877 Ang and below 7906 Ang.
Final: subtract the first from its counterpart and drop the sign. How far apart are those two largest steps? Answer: 1.3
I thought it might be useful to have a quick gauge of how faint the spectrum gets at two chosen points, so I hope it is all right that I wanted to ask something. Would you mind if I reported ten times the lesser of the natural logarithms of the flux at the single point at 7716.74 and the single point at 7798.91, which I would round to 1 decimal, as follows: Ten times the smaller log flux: 45.1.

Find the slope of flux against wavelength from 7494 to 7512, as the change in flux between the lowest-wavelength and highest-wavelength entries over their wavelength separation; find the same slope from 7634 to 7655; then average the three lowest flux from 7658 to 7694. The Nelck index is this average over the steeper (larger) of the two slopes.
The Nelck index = 306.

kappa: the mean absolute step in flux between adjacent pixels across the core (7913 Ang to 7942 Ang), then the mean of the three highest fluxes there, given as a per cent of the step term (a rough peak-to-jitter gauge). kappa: 1169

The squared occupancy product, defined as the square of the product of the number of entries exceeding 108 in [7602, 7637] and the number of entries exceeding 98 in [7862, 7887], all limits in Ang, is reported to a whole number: 144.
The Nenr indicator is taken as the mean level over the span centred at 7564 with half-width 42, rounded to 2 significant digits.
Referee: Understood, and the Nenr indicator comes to 98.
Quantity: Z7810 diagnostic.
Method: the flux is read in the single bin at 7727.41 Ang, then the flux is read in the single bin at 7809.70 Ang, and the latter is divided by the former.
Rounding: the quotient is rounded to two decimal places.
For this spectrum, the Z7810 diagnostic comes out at 1.13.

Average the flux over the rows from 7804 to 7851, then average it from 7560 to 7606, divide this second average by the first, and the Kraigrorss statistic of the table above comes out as 0.94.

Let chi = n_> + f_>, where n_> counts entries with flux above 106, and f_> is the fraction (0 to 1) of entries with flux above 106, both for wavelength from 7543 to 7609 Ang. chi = 8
